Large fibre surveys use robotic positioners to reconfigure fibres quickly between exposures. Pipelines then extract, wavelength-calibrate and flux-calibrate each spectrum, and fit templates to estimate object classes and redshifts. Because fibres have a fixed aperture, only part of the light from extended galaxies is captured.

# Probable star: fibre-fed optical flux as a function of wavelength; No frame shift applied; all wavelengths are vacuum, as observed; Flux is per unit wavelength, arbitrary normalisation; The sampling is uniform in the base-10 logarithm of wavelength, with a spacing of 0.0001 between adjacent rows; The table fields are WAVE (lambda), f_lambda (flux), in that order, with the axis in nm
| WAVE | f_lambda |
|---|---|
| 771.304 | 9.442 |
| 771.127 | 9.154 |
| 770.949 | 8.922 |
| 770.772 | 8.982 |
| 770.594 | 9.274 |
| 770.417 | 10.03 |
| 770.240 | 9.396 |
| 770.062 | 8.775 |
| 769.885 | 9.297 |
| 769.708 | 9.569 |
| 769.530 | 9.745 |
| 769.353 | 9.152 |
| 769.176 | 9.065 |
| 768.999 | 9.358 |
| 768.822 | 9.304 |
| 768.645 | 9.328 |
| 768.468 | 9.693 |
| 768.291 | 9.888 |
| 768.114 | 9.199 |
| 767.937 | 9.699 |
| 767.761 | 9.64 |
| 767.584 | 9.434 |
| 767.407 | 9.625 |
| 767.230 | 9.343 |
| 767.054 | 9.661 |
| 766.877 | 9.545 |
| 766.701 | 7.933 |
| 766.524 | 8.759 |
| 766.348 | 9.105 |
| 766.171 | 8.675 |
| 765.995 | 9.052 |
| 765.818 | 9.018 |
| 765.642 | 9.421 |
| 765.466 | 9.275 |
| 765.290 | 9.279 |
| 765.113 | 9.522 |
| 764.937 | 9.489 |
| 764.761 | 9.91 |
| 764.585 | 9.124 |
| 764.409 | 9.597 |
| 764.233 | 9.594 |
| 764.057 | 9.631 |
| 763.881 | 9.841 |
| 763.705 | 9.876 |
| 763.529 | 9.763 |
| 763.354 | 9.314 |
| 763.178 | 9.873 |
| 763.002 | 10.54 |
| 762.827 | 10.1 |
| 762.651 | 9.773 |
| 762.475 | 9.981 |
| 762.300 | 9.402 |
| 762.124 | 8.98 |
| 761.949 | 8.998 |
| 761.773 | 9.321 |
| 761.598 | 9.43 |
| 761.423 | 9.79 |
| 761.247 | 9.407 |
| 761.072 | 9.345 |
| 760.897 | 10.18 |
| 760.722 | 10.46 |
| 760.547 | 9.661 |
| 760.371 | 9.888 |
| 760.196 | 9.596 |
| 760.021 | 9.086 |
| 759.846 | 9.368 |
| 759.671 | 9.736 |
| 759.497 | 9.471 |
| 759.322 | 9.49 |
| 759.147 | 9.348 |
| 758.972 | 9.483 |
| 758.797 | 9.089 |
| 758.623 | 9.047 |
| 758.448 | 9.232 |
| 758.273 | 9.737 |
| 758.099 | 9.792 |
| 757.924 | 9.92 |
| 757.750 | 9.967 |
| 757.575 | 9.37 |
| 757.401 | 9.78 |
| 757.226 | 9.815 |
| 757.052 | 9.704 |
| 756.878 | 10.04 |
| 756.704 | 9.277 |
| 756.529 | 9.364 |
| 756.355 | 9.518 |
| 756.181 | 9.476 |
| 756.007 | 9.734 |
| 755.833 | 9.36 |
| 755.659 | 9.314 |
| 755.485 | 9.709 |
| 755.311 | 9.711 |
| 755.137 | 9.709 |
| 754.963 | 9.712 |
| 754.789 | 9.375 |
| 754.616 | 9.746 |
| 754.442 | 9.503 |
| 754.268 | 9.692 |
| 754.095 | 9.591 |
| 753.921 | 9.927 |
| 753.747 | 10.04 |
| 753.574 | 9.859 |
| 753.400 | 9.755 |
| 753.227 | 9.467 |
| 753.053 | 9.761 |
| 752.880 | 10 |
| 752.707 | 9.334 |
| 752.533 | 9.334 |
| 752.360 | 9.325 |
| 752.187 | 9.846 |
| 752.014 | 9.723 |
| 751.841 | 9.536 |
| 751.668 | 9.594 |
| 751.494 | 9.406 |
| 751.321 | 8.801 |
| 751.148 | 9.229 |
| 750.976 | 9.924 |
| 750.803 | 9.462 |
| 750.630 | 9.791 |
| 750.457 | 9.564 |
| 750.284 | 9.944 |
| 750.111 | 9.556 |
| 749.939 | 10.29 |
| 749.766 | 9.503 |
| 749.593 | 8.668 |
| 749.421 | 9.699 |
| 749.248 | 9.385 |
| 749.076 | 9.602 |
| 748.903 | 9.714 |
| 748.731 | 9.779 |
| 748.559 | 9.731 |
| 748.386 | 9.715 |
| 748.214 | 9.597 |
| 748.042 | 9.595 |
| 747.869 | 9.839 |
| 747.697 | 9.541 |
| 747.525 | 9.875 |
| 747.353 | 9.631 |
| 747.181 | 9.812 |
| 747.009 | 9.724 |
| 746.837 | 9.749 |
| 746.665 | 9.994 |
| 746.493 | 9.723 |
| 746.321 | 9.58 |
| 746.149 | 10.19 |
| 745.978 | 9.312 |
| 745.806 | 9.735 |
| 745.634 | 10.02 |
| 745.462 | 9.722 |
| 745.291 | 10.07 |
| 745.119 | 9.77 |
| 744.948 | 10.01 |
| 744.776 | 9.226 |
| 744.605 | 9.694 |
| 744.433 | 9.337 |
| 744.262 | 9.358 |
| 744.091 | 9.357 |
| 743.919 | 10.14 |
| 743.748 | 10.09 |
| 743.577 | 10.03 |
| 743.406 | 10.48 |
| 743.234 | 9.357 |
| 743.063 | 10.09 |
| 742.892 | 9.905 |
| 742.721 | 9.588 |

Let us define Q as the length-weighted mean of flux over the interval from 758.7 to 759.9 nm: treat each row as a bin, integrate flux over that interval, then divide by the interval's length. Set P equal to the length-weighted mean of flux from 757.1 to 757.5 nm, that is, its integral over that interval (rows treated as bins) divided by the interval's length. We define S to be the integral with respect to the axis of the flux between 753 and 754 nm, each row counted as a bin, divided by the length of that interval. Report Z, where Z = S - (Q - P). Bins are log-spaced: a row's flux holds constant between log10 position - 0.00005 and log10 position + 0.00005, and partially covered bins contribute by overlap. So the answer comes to 10.1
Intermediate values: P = 9.78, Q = 9.4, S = 9.80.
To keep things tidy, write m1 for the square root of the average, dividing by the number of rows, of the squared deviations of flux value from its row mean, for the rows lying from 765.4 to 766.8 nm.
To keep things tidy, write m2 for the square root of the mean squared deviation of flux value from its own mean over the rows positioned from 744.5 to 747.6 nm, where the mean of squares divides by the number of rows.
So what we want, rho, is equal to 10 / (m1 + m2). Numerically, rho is 14.9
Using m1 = 0.433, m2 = 0.24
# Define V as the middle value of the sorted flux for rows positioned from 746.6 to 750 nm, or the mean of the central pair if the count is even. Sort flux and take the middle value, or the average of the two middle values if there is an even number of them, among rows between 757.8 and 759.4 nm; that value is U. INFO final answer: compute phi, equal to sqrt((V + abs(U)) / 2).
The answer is 3.10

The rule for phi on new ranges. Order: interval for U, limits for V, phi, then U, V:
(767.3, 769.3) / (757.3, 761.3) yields 3.08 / 9.43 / 9.49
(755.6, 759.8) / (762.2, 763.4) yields 3.11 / 9.49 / 9.87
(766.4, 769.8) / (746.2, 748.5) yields 3.09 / 9.43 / 9.72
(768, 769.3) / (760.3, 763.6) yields 3.09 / 9.33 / 9.76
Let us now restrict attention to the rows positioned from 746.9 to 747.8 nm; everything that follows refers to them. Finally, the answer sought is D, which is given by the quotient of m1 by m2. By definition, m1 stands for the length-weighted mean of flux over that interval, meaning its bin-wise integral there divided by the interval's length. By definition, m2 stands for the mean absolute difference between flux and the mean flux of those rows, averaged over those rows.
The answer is 93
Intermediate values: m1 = 9.7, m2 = 0.10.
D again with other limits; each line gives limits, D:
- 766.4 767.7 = 19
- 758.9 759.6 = 189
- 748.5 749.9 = 39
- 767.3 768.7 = 52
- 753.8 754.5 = 74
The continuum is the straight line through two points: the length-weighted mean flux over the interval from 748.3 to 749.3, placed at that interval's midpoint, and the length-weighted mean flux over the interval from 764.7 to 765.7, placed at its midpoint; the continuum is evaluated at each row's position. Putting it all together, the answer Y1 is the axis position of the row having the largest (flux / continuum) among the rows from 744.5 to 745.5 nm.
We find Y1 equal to 745.291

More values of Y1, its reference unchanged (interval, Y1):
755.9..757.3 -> 756.878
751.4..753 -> 752.880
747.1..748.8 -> 747.525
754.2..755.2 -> 754.616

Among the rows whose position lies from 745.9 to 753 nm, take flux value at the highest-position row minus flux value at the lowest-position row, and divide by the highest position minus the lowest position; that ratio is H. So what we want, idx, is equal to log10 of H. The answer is -1.00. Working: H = 0.100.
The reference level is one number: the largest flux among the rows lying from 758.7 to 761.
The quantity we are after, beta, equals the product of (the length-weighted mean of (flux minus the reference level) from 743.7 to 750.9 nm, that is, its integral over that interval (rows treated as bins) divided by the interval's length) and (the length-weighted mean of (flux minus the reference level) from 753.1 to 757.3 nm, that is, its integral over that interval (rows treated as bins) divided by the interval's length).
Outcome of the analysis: 0.63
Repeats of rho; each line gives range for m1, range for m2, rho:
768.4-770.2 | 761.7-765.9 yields 15.3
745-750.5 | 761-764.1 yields 15.1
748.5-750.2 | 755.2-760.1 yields 15.3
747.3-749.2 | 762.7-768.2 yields 17.5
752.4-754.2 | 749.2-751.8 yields 15.4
